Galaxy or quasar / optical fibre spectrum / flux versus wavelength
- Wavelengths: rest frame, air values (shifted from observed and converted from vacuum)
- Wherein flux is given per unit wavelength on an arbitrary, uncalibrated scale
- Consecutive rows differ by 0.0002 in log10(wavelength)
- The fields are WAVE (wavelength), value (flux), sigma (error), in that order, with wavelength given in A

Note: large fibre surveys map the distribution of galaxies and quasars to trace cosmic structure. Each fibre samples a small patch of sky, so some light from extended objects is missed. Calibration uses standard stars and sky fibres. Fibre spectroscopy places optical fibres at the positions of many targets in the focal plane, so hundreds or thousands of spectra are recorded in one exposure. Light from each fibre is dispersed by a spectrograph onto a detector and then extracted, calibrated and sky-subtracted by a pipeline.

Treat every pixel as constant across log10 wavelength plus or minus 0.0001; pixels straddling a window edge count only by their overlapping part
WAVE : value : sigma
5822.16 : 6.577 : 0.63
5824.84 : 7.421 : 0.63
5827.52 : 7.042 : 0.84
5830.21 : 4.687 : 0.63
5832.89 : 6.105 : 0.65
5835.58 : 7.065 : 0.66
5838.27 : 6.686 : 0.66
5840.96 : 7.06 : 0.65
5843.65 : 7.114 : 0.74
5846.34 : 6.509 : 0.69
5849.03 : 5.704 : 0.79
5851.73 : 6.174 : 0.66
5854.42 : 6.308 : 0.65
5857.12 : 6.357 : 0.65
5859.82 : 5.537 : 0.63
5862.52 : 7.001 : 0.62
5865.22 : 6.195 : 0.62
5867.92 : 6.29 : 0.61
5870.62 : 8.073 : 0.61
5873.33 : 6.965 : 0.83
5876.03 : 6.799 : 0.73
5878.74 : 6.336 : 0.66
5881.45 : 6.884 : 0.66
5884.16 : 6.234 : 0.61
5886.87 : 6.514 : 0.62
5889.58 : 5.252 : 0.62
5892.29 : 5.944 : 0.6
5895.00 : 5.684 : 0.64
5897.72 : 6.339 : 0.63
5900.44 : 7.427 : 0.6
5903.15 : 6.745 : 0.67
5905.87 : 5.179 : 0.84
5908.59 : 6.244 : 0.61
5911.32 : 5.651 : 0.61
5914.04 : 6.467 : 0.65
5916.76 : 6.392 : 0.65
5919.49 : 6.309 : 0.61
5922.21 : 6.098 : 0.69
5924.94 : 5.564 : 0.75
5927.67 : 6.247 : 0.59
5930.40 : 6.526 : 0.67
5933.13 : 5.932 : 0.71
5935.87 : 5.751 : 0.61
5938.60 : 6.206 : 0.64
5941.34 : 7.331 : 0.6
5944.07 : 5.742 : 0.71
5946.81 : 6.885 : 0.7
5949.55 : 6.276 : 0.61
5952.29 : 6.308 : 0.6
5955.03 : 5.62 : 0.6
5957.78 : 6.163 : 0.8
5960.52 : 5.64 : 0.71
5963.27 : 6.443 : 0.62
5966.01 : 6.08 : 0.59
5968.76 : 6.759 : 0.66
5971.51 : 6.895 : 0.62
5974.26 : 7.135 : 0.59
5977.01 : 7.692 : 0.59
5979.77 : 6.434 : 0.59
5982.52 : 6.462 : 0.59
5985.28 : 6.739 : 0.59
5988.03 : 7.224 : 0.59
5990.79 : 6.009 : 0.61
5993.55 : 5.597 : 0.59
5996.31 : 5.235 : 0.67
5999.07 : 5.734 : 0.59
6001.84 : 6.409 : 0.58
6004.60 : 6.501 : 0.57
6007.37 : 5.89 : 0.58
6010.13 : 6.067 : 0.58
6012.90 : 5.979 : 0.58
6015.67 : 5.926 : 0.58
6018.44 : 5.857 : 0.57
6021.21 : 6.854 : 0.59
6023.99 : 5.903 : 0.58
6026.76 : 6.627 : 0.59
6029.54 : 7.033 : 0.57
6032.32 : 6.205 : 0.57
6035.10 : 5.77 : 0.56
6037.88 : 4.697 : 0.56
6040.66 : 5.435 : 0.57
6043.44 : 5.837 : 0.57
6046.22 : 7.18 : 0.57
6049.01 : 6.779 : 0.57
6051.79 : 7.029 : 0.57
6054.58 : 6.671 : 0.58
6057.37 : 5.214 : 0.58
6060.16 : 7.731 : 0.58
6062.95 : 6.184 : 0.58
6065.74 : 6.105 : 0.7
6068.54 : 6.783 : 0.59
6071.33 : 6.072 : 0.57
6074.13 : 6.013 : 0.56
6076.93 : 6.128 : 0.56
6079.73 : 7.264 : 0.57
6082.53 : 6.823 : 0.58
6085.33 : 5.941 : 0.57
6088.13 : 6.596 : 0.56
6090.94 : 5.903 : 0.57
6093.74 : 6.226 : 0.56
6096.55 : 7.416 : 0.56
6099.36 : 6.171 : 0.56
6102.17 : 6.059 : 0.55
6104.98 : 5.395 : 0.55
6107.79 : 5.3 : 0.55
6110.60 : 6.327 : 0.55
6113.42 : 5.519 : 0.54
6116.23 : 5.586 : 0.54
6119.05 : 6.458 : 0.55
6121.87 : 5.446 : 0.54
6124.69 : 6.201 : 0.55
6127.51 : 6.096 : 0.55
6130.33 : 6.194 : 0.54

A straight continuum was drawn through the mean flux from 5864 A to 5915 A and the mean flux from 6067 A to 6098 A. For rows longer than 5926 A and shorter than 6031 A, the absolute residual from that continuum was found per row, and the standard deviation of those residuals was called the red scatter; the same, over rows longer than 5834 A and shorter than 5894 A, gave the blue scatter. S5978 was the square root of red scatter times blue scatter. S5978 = 0.36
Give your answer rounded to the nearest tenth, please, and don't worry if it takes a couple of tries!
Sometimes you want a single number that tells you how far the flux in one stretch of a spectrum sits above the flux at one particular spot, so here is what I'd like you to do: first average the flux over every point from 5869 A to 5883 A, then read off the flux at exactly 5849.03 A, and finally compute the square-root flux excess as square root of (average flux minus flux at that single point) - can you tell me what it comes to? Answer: 1.1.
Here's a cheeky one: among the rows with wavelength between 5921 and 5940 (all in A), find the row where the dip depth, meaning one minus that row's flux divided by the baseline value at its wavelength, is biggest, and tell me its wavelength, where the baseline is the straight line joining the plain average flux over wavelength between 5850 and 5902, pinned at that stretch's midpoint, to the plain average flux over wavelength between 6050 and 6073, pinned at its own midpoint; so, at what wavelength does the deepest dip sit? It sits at 5924.94 A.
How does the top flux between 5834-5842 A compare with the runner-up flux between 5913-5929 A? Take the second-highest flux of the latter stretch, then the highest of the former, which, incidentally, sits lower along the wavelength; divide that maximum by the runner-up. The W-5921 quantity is 1.11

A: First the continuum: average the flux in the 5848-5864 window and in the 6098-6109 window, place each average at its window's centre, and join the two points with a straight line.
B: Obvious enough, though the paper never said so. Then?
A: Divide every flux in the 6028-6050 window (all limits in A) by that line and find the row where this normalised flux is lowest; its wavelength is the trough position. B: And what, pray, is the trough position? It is 6037.88 A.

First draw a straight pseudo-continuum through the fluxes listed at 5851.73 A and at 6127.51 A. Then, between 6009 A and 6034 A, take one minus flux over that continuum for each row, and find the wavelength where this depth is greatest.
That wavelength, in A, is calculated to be 6018.44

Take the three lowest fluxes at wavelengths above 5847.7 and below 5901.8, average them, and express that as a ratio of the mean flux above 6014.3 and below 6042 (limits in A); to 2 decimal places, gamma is 0.91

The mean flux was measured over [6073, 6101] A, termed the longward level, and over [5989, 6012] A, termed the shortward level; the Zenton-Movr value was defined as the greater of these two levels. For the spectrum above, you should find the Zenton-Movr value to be 6.45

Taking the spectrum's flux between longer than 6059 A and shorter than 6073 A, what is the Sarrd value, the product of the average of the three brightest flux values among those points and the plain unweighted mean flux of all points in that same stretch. 45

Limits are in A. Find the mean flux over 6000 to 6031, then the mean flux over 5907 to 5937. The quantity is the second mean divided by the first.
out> 0.97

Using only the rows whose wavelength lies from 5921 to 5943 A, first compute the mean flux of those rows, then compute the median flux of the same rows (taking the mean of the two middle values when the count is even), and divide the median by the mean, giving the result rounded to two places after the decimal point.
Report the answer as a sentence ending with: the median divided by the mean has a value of 0.99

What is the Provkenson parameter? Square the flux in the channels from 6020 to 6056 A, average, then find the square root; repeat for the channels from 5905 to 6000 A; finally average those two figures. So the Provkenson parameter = 6.32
